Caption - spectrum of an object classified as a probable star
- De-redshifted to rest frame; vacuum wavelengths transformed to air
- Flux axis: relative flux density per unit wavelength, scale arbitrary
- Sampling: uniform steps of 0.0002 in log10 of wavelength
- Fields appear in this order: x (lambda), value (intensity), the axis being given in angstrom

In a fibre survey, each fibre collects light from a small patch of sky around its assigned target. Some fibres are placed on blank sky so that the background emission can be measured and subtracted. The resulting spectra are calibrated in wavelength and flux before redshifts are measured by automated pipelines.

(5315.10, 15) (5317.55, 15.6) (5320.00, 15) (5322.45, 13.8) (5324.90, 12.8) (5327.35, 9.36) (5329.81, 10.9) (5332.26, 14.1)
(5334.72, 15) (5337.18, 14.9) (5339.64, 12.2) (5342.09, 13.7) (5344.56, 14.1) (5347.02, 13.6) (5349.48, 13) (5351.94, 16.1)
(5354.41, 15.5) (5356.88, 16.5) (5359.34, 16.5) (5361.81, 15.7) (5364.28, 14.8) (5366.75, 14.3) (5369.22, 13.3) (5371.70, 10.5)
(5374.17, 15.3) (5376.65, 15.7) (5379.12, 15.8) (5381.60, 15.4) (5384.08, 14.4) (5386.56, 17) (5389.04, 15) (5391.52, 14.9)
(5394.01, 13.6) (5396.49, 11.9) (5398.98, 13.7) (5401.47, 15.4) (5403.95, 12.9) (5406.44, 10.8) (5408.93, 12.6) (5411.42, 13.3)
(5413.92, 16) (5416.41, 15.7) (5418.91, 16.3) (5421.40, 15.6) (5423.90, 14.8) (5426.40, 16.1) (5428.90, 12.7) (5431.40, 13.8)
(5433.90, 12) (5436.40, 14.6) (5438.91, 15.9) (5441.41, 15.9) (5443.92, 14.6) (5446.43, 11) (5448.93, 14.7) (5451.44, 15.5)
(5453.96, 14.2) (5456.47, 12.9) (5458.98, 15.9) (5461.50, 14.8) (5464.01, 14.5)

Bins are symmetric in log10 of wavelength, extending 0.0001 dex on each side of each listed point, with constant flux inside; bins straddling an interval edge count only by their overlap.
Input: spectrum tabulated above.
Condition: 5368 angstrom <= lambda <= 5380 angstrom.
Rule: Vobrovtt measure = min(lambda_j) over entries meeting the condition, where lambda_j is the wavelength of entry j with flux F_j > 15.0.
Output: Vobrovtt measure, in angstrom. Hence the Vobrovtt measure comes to 5374.17 angstrom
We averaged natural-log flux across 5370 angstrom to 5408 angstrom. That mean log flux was 2.64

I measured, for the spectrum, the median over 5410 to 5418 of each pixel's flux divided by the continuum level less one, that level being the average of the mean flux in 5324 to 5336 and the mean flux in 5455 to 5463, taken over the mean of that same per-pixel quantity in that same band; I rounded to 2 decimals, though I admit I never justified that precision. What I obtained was 1.46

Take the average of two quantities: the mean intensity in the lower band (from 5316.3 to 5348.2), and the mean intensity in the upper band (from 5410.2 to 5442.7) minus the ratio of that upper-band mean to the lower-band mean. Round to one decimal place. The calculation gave 13.6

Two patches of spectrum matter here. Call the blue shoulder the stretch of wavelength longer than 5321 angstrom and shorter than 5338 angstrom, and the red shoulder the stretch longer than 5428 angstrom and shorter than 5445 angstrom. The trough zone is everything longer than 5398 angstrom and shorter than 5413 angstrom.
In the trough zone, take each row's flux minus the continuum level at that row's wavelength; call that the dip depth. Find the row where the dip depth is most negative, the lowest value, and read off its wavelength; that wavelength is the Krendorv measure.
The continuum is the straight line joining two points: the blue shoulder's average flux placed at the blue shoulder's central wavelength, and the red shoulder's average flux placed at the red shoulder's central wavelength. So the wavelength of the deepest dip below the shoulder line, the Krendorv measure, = 5406.44 angstrom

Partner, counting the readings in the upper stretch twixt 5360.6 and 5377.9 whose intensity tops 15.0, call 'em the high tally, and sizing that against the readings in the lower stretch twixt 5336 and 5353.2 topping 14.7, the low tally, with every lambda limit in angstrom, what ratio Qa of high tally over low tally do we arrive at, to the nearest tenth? 1.5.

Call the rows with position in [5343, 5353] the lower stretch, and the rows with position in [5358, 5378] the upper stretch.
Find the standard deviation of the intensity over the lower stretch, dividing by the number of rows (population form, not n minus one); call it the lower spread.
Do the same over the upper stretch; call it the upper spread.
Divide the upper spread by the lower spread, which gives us 1.5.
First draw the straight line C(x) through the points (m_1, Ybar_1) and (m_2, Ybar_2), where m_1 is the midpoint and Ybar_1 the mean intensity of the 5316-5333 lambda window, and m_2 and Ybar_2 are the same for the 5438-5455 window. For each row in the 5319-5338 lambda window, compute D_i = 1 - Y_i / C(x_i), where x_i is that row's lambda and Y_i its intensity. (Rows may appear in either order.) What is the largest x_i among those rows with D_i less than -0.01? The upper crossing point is 5337.18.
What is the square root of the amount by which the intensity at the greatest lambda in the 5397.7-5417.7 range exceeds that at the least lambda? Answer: 1.4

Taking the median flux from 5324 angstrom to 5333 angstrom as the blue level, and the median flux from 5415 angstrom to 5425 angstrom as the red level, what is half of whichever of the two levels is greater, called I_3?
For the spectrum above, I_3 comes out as 7.8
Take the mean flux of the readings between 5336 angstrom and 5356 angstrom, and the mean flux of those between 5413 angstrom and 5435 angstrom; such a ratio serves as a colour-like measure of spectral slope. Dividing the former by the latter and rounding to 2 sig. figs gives 0.96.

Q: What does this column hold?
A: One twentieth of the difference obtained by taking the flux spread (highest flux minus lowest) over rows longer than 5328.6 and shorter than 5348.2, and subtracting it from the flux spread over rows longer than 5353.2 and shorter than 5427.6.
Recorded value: 0.12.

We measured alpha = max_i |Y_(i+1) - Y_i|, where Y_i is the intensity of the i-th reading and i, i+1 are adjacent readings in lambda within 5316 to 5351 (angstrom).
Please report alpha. 3.4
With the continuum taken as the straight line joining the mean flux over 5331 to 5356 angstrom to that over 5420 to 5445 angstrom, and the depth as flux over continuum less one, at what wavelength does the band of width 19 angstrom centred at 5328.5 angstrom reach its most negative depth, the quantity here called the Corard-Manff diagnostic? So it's 5327.35 angstrom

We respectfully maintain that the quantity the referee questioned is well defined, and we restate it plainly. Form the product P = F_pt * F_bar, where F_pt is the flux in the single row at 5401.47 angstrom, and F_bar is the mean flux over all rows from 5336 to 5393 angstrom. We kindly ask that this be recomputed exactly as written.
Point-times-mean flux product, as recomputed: 226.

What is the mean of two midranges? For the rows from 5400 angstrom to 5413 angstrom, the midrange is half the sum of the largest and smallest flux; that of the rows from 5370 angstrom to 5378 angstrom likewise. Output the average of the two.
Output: 13.1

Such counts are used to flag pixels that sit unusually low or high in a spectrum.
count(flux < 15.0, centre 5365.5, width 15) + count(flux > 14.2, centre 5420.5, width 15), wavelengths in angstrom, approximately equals 10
